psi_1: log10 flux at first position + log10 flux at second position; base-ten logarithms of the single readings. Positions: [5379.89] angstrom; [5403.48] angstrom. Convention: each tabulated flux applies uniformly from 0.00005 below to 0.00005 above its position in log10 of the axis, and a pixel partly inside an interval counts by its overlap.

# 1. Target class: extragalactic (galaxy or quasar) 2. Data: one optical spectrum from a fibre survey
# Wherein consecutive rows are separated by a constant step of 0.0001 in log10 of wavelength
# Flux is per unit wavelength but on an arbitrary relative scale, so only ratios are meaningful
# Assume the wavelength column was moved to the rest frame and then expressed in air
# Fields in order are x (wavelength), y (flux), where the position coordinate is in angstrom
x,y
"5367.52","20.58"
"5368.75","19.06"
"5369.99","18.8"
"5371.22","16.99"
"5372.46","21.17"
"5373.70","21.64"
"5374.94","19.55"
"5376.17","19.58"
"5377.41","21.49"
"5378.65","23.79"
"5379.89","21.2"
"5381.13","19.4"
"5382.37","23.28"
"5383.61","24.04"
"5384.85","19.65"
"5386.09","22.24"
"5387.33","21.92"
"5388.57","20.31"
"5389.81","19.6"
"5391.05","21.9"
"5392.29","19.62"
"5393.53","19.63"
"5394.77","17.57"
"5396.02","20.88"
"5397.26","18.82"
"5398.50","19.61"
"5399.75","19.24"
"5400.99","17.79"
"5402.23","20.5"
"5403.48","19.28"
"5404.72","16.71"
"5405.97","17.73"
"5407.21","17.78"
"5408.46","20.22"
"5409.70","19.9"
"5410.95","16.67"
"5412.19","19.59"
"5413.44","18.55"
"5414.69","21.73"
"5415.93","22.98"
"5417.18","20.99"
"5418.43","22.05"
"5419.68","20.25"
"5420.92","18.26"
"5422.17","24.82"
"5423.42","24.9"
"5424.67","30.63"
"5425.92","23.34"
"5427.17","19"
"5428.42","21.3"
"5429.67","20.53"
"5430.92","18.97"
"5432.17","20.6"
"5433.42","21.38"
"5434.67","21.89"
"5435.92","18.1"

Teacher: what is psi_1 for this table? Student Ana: 2.61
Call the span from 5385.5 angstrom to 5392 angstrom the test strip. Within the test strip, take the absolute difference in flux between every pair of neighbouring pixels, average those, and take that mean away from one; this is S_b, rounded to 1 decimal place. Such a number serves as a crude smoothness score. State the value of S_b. -0.2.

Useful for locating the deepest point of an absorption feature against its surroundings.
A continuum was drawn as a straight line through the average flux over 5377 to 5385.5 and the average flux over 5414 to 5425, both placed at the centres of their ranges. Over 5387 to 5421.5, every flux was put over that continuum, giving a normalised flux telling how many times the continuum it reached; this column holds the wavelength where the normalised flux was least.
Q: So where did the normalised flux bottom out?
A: 5410.95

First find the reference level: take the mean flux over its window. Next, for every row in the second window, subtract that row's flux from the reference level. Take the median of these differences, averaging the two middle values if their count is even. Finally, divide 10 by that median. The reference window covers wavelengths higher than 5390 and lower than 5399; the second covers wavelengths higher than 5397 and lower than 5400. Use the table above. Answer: 21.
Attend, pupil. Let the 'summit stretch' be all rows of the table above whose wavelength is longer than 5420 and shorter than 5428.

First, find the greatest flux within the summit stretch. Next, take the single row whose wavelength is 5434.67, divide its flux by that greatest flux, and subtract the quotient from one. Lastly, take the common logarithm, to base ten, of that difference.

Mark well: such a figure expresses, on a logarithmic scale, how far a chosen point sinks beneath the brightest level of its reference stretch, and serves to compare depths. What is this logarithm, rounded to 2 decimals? -0.54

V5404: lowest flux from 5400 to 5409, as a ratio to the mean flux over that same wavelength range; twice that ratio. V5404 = 1.80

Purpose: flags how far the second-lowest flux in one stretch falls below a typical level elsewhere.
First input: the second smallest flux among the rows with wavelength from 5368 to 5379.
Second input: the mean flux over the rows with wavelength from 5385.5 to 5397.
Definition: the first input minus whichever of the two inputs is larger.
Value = -1.6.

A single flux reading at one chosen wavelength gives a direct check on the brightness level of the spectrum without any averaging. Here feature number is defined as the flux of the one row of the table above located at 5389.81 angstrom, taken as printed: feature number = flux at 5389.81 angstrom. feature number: 19.6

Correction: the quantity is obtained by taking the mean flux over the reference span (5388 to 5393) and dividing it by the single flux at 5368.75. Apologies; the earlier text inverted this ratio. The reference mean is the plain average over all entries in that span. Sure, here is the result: 1.07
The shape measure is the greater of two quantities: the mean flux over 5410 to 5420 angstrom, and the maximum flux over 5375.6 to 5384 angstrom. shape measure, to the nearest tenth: 24.0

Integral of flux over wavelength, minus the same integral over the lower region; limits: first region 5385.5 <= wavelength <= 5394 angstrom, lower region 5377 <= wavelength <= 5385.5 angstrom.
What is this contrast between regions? -9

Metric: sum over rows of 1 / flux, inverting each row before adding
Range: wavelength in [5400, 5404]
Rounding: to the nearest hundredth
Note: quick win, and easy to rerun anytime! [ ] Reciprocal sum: 0.16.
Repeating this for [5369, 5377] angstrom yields 0.31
